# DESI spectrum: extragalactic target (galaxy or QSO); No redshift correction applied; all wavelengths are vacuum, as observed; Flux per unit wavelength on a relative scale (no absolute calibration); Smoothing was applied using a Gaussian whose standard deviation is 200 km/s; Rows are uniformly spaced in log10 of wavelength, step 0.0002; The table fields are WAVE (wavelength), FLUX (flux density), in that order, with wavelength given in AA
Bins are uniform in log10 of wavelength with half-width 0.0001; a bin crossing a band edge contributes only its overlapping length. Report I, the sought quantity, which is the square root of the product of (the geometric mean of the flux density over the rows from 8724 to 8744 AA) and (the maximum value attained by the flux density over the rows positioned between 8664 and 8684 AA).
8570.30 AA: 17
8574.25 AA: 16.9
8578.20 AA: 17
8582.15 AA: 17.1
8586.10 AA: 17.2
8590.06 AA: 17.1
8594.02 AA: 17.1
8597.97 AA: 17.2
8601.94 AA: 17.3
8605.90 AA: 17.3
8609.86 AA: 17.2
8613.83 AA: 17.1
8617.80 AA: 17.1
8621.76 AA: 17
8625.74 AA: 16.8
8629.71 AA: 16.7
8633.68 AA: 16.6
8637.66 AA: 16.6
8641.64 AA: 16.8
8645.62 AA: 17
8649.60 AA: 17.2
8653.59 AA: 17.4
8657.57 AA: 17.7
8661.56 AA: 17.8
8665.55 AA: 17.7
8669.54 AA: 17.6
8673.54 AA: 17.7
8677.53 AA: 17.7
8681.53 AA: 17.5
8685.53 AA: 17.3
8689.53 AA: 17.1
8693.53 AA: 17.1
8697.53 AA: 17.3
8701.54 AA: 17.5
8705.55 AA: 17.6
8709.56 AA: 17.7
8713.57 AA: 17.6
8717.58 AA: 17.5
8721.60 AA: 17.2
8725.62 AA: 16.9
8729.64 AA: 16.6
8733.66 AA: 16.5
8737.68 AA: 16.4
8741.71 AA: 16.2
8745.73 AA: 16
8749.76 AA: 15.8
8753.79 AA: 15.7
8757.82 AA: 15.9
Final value 17.1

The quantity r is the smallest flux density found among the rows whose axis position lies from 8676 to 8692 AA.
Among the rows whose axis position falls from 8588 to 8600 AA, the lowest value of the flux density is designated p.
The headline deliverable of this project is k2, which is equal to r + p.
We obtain 34.2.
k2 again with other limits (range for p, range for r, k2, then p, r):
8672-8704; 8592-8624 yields 34.1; 17.1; 17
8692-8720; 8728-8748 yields 33.1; 17.1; 16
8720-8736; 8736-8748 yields 32.5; 16.5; 16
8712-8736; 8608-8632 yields 33.2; 16.5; 16.7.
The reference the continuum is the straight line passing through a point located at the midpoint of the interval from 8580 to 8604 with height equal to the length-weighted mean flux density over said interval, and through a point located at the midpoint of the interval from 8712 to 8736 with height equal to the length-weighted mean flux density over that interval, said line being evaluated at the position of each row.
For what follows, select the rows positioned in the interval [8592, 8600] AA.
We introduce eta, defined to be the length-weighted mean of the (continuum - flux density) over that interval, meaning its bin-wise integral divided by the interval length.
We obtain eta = 0.01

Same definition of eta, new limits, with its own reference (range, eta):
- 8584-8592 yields 0.02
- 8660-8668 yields -0.65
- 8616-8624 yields 0.09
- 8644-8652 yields -0.01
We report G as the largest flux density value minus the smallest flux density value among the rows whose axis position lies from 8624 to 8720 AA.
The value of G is 1.2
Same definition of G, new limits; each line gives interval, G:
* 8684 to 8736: 1.2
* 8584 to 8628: 0.5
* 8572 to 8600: 0.3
